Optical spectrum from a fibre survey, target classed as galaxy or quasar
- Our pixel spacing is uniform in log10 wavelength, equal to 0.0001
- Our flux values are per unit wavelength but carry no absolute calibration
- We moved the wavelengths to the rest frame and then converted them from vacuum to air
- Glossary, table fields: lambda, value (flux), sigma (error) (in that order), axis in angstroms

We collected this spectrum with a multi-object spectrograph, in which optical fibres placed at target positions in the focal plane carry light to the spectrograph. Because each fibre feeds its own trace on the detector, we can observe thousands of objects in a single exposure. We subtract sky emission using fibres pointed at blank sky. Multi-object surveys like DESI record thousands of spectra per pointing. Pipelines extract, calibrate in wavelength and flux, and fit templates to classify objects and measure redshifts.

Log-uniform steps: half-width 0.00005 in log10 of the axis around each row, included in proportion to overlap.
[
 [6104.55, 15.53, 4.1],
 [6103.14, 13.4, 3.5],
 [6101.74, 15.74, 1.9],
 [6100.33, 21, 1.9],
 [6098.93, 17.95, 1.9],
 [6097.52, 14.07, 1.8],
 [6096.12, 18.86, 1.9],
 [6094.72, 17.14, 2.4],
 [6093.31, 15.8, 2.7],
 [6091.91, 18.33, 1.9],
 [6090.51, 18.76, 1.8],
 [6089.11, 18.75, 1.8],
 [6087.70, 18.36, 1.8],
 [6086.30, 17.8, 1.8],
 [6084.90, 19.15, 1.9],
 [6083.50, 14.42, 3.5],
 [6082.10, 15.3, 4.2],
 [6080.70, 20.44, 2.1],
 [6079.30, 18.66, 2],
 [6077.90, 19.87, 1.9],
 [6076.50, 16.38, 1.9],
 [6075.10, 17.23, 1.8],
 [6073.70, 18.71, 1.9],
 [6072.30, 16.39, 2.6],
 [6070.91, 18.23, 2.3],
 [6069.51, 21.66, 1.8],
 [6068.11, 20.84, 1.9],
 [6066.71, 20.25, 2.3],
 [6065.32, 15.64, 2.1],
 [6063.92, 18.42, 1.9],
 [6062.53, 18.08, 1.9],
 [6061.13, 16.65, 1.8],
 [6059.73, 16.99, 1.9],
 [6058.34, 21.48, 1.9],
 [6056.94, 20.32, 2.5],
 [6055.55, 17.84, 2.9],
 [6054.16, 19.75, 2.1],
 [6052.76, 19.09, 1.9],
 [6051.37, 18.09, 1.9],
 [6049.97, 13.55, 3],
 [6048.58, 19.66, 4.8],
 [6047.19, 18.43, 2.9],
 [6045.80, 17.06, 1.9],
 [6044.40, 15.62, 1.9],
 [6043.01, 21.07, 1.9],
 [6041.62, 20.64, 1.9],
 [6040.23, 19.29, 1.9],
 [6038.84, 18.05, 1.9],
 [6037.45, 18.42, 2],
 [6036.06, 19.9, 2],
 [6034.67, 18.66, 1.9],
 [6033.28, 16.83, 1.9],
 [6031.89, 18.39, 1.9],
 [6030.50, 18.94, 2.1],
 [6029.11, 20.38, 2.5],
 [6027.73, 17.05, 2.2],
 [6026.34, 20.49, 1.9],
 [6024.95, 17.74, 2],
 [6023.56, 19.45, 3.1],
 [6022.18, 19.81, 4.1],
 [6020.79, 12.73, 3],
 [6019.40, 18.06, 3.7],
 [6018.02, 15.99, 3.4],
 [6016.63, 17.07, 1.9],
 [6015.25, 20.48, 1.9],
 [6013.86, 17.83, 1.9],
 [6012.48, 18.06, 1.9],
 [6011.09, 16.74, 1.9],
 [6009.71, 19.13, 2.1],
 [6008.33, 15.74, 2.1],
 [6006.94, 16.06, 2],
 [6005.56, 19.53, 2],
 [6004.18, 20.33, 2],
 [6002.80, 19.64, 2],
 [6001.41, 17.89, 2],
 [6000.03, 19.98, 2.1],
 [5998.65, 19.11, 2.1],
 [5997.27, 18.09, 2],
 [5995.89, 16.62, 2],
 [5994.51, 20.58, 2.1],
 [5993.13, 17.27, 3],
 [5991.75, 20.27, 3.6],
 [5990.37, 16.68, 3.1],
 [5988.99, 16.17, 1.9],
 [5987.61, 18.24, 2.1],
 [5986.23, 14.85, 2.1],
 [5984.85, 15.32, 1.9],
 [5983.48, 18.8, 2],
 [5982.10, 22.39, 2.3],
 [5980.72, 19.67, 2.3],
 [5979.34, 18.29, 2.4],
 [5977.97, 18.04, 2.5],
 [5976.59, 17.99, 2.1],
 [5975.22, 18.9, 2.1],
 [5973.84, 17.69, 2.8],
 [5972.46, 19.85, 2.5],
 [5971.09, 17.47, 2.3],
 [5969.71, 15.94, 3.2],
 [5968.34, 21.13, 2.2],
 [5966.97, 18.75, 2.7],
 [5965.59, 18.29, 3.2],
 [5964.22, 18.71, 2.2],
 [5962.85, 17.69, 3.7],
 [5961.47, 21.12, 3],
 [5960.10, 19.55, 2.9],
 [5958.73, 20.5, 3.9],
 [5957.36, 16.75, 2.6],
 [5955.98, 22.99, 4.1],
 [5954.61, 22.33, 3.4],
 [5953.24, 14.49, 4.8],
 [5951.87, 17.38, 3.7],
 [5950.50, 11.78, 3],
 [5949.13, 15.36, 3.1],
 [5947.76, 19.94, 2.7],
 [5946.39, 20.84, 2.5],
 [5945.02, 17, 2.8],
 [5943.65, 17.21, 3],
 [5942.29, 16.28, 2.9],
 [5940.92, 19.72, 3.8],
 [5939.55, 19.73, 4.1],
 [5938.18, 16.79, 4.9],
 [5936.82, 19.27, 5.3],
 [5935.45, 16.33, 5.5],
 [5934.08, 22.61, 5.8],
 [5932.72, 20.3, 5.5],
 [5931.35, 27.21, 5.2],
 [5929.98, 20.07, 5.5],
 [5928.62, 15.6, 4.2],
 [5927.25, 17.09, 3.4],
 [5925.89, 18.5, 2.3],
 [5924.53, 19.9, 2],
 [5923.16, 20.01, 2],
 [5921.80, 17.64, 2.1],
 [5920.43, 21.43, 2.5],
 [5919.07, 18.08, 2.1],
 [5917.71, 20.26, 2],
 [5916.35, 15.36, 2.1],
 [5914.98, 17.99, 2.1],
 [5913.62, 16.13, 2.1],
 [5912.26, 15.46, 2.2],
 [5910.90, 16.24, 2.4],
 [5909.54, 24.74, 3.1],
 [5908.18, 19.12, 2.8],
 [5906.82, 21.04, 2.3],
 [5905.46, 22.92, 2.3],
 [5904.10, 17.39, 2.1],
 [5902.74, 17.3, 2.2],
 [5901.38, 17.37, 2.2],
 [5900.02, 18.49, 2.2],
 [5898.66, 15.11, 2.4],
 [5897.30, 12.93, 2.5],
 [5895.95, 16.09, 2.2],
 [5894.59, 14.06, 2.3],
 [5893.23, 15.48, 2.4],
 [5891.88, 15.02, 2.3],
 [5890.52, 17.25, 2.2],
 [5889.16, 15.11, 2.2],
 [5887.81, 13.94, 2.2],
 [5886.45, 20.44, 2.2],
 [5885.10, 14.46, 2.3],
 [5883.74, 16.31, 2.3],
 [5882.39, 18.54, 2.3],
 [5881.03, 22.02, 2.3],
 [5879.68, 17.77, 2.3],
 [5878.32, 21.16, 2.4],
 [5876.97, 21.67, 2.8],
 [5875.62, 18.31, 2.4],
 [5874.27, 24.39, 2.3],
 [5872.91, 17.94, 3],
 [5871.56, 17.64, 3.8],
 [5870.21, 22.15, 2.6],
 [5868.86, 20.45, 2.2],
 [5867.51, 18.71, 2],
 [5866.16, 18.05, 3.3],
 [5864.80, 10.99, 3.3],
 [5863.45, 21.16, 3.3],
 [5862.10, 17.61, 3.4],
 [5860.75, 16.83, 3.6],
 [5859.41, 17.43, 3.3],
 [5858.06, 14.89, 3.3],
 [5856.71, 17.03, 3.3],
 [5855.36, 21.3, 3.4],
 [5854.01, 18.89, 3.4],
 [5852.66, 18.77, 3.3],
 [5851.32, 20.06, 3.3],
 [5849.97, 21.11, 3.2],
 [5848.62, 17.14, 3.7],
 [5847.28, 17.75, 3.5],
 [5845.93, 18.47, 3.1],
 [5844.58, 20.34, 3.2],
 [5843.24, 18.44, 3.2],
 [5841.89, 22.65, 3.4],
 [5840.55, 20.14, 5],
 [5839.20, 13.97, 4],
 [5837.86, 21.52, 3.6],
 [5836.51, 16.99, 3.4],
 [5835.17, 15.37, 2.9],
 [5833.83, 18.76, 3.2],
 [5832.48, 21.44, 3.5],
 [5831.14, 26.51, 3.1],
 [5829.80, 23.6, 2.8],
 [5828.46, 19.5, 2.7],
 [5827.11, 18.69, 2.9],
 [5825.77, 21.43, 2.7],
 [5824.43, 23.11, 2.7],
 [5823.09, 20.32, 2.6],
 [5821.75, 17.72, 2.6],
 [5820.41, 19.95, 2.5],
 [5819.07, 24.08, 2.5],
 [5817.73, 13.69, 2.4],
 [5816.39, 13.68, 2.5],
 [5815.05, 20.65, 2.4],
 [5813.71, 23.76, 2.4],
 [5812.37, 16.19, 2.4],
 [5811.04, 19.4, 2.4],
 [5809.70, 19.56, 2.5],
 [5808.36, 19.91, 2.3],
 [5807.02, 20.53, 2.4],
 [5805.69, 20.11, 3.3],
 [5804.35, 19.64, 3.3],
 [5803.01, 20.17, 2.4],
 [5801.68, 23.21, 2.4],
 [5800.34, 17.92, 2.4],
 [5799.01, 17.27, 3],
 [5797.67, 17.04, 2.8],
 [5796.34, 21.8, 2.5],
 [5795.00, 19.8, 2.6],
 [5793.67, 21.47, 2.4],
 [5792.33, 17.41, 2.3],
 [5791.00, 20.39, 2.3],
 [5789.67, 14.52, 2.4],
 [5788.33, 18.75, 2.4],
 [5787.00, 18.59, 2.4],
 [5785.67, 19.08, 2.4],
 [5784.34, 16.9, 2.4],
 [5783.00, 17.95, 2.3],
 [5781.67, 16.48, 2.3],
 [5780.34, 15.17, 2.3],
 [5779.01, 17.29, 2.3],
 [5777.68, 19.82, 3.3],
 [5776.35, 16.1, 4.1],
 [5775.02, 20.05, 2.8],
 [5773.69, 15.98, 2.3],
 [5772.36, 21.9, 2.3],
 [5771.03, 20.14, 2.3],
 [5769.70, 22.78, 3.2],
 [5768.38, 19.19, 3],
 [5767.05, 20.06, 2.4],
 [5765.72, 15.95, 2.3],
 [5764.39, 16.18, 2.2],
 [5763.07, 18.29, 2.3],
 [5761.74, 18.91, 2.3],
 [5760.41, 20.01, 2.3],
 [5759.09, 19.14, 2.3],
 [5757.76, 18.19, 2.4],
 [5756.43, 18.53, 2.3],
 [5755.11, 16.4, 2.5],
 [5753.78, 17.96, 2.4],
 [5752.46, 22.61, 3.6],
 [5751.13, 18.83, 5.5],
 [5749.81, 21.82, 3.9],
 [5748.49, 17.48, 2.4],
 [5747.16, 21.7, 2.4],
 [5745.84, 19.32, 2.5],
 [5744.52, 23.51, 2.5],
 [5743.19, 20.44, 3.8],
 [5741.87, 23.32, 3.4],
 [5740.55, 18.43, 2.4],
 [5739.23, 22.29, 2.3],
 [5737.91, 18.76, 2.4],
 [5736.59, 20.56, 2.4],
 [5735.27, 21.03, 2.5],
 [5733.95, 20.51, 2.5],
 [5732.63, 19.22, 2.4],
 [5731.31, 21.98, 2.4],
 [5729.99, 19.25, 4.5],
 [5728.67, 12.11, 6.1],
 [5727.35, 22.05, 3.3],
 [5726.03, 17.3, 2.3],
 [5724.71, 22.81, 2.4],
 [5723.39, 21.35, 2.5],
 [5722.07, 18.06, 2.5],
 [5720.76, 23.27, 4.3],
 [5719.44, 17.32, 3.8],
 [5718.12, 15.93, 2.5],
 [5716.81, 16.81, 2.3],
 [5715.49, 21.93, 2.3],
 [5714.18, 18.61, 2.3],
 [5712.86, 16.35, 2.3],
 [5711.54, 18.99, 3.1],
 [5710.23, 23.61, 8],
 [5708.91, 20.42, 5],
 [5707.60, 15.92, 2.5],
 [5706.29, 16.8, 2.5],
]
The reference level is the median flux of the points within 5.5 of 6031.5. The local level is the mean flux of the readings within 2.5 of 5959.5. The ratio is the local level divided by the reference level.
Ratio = 1.04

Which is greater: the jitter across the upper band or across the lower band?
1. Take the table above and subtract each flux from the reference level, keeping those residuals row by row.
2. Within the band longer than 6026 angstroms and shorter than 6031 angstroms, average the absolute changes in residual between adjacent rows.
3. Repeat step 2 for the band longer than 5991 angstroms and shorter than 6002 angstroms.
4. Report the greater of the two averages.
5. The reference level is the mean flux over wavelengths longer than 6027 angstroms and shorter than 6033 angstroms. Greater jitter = 2.7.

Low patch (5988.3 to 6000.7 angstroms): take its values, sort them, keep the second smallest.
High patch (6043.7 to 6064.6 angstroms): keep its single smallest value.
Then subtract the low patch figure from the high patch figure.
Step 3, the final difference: -3.1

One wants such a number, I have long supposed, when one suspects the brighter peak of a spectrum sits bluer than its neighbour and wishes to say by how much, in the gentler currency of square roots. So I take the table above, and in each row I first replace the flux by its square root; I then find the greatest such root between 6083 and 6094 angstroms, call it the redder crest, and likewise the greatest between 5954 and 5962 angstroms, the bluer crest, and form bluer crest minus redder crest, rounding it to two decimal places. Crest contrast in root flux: 0.42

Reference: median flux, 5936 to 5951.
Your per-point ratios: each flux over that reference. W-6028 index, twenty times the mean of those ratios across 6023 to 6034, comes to 21.7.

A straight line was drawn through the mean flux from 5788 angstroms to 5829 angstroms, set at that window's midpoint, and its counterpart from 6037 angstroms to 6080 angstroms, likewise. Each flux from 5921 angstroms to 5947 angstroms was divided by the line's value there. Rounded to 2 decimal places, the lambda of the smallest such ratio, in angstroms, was 5928.62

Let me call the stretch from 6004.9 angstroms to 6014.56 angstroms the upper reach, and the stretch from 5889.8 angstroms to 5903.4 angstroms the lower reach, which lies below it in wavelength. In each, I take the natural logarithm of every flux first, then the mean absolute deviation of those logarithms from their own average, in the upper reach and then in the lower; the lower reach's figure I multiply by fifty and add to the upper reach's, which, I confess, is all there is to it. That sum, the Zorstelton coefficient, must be 4.5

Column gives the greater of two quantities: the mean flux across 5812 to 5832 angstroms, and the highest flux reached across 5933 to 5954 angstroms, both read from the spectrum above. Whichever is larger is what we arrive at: 22.6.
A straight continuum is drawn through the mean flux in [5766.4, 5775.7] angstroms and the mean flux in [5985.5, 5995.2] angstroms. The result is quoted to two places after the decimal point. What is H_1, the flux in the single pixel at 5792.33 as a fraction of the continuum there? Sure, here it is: 0.88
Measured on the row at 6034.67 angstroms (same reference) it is 1.08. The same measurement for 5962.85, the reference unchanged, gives 0.98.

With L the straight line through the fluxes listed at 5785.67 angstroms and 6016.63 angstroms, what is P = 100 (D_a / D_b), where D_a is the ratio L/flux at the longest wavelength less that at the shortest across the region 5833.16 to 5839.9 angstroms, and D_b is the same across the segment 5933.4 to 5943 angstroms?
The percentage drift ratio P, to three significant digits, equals 112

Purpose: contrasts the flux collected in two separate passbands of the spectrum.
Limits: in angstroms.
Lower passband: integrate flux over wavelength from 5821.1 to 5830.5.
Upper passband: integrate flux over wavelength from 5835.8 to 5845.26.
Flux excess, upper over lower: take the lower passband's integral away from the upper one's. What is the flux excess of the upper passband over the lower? -13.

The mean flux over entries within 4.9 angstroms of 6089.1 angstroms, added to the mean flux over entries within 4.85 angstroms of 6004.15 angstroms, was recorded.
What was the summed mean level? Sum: 36.6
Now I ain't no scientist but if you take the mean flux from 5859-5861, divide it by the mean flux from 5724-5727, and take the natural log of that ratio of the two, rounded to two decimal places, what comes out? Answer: -0.16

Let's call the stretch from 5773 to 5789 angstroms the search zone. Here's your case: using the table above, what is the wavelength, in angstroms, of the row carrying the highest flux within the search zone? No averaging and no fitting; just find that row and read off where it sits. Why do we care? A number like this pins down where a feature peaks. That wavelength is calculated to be 5775.02 angstroms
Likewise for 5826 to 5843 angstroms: 5831.14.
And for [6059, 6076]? 6069.51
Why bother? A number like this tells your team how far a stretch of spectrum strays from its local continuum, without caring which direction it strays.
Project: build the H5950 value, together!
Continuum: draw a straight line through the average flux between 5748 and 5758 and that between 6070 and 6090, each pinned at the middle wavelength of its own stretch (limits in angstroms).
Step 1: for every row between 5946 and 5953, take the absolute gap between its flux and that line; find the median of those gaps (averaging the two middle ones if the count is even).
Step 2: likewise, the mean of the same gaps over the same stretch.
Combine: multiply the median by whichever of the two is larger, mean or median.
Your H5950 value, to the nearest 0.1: 7.4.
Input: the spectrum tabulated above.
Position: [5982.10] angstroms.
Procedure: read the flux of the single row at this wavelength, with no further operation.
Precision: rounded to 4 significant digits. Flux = 22.39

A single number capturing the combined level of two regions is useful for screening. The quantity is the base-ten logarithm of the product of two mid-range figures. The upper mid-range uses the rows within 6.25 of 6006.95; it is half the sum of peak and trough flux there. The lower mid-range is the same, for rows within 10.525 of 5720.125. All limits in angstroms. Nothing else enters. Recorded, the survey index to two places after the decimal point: 2.51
